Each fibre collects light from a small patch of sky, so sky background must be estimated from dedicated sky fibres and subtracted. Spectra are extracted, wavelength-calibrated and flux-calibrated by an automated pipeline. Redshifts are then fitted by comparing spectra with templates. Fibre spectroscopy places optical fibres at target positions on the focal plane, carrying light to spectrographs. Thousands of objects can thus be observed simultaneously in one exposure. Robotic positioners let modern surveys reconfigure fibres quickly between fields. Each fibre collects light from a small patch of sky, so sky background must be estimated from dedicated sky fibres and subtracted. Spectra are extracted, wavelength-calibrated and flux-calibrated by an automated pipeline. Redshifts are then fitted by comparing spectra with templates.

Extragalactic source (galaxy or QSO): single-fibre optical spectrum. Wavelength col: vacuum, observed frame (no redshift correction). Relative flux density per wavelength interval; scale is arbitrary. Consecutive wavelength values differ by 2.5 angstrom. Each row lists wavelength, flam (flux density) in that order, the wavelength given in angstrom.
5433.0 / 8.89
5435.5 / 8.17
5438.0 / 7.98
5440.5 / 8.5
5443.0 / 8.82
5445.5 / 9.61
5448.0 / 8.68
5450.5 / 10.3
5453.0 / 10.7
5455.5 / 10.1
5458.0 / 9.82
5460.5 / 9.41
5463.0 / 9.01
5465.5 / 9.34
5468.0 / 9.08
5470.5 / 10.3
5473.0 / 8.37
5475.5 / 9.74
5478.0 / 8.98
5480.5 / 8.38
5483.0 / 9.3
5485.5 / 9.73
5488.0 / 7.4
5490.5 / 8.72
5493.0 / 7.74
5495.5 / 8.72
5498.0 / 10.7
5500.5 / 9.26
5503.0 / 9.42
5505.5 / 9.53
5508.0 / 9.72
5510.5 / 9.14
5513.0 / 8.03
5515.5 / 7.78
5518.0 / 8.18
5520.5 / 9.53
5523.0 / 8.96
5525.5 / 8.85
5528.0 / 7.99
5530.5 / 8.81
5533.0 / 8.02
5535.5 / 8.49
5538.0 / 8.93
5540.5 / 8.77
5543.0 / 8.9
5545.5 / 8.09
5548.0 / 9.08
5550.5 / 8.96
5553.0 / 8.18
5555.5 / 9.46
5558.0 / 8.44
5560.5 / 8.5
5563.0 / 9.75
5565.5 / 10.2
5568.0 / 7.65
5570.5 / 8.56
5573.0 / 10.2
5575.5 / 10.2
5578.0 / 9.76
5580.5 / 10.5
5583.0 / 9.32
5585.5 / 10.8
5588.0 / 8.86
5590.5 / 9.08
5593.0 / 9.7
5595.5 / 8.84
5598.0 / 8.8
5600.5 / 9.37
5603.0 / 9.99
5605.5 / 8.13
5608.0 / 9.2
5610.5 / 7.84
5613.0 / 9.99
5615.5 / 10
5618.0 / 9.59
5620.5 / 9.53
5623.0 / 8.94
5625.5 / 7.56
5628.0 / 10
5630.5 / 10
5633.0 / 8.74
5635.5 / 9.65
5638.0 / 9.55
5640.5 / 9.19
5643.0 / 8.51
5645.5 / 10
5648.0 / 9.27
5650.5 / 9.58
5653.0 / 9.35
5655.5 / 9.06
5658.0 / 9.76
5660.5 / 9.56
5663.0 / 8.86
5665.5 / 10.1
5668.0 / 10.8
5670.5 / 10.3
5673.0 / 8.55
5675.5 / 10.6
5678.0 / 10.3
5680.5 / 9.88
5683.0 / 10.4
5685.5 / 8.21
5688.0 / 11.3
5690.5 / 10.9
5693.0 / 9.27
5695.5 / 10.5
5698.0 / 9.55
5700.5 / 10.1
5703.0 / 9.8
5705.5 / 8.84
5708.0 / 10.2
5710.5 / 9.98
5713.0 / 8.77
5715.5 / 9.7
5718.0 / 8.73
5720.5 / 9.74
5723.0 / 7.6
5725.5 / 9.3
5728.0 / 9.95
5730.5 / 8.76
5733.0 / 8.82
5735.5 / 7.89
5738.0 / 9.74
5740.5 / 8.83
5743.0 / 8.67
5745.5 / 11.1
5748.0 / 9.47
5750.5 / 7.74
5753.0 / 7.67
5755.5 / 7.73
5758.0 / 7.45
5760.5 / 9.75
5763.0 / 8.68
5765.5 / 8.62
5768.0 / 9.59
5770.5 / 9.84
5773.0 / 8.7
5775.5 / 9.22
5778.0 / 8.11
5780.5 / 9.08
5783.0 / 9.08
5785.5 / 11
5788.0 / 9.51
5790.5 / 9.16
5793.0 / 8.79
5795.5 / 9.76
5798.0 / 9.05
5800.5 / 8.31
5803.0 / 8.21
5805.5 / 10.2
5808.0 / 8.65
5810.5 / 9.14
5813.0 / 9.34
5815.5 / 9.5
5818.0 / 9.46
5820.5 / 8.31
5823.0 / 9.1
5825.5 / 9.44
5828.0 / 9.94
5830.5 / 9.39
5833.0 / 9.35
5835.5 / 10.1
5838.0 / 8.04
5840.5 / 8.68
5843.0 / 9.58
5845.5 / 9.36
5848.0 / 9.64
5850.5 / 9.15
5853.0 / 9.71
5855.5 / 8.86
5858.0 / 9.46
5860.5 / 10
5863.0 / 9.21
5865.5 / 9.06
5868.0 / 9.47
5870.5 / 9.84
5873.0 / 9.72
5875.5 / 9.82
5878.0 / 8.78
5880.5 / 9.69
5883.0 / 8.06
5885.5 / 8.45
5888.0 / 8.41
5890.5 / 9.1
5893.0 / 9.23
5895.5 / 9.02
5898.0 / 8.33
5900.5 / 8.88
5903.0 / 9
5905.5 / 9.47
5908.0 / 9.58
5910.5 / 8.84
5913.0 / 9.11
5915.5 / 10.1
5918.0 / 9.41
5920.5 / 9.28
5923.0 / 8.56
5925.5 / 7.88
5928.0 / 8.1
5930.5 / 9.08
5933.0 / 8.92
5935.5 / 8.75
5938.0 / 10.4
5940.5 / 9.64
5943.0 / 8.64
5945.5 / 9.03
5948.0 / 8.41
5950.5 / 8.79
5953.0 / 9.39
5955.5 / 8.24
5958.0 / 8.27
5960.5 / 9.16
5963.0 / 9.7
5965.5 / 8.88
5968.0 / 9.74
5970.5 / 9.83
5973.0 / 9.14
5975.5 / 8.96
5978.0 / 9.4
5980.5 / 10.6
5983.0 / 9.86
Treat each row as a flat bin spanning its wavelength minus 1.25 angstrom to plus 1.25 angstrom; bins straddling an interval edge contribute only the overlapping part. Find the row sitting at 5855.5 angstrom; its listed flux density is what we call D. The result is 8.86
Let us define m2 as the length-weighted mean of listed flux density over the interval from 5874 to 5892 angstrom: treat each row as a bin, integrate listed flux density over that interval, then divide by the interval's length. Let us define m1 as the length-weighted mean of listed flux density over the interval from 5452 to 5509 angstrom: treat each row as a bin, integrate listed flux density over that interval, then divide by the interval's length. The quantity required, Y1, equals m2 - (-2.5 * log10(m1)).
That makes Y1 11.34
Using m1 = 9.27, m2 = 8.92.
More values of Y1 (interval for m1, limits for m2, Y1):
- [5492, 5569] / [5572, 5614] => 11.80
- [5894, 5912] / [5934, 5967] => 11.42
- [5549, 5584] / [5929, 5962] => 11.39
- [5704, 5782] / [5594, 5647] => 11.60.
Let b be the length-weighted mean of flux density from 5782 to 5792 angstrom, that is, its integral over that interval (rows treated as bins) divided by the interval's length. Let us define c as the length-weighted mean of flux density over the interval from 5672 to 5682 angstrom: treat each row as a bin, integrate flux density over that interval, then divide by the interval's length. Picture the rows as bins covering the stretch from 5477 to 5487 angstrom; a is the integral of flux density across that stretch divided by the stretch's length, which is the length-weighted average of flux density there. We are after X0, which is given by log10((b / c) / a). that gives -0.97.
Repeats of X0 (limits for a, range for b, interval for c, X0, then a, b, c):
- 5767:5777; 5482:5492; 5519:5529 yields -0.97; 9.3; 8.75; 8.84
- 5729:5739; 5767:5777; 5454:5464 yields -0.96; 8.8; 9.30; 9.63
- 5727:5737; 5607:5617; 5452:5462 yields -0.98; 8.8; 9.27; 9.97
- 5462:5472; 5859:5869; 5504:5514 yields -0.96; 9.4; 9.43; 9.14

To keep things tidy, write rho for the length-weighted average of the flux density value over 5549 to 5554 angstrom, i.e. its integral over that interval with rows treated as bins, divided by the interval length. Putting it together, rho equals 8.6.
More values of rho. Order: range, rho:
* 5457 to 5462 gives 9.6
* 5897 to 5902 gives 8.6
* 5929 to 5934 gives 9.0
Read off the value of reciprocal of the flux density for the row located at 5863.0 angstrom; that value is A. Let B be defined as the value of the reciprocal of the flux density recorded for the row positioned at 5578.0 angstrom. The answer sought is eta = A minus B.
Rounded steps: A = 0.109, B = 0.1025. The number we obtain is 0.006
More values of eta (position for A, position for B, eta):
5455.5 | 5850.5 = -0.010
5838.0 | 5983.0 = 0.023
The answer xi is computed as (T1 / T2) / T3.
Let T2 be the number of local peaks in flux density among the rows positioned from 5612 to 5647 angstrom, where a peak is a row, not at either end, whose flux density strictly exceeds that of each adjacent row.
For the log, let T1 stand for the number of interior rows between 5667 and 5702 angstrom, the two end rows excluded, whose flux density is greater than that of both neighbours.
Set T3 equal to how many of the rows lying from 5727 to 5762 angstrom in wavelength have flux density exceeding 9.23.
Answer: 0.40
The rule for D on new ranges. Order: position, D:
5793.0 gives 8.79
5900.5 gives 8.88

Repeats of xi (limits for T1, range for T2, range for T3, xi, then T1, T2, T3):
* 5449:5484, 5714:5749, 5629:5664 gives 0.09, 4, 5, 9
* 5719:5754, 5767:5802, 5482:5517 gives 0.14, 4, 4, 7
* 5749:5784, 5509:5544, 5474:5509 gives 0.17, 4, 3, 8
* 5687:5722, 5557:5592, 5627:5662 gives 0.13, 4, 3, 10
